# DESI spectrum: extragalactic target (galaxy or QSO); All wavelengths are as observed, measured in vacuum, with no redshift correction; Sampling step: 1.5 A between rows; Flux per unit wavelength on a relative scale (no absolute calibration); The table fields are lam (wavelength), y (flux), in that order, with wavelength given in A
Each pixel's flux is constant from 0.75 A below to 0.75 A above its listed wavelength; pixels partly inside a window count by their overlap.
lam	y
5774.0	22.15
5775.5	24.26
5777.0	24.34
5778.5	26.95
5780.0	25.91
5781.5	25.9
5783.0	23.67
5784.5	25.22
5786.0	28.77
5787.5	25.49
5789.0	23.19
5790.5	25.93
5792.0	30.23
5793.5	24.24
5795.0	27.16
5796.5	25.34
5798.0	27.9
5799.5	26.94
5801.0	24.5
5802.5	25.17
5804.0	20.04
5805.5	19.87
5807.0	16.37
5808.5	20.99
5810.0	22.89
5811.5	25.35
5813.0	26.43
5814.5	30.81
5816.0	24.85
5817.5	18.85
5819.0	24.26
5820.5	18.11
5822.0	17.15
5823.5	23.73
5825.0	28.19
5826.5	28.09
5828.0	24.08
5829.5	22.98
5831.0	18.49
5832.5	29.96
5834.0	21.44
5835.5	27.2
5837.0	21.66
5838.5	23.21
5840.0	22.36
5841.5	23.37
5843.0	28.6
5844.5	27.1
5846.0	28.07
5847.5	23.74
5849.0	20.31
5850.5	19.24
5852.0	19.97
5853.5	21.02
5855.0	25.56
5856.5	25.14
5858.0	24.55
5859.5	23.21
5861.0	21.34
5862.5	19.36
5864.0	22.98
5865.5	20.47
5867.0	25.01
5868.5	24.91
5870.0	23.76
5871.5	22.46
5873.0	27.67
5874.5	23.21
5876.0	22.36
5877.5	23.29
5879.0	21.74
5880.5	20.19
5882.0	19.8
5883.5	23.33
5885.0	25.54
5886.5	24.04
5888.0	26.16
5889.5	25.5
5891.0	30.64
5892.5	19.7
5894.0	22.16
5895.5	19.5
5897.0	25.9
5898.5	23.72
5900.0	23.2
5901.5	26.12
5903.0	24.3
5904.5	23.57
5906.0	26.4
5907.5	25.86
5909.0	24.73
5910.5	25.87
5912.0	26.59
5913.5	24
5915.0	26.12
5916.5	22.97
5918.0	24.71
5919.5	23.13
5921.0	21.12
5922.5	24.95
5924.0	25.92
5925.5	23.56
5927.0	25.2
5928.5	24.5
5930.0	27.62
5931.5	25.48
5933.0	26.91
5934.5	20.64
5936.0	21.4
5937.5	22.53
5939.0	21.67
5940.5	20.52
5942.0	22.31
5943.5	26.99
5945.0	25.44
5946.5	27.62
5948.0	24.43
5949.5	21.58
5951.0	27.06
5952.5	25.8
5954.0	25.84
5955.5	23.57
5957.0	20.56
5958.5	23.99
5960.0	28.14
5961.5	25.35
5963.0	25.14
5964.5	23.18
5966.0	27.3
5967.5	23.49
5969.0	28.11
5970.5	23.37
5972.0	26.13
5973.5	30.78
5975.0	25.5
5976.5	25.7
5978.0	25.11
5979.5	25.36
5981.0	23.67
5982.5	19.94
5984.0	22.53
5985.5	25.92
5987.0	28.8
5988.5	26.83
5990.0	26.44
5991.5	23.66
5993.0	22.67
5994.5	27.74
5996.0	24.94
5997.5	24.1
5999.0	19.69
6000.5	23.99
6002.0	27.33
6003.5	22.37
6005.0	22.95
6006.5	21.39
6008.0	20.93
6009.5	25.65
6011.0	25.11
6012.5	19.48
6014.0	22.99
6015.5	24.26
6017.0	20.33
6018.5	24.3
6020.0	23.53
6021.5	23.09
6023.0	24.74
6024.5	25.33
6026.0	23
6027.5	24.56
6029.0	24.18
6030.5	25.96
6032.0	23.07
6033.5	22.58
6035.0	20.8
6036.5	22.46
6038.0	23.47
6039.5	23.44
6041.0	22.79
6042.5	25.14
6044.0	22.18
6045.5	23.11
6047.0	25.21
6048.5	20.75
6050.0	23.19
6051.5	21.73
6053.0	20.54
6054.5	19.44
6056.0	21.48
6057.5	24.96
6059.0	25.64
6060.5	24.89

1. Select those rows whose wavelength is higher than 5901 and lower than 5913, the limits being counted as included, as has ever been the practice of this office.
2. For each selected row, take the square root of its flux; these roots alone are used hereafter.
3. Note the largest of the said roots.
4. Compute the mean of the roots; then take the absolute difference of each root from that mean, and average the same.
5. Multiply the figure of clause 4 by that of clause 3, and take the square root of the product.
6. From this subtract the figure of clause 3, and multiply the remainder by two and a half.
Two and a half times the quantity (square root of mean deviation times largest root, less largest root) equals -11.2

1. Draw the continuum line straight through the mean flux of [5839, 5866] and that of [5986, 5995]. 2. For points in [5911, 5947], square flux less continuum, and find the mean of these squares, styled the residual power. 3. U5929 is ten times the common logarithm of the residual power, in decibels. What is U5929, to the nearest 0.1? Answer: 7.1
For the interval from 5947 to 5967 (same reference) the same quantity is 6.7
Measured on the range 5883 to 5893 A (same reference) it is 10.3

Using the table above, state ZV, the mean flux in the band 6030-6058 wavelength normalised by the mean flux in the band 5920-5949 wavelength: 0.94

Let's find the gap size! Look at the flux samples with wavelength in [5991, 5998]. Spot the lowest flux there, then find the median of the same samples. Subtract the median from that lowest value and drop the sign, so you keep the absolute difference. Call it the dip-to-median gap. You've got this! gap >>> 1.4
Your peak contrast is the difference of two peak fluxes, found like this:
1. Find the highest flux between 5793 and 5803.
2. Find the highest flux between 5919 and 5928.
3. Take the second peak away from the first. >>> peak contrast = 2.0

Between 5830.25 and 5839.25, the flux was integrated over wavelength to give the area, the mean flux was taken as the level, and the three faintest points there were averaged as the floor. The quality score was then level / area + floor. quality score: 20.6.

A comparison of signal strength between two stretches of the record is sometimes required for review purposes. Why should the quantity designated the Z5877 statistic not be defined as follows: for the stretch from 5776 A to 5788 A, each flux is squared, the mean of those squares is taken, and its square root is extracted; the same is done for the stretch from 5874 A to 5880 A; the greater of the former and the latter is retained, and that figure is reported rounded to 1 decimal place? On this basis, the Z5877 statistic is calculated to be 25.8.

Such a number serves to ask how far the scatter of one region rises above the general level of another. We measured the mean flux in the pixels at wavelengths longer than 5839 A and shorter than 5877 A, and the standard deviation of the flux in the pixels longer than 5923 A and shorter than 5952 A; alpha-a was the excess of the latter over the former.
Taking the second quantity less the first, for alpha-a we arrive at -21.0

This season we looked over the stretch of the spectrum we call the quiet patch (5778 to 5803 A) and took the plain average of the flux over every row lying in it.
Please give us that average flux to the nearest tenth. 26.0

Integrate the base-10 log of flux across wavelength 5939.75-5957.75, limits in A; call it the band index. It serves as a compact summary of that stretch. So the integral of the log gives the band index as 24.9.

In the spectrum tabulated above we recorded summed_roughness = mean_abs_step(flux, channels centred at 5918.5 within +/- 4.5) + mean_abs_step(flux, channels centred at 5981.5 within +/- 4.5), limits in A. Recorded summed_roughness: 4.8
